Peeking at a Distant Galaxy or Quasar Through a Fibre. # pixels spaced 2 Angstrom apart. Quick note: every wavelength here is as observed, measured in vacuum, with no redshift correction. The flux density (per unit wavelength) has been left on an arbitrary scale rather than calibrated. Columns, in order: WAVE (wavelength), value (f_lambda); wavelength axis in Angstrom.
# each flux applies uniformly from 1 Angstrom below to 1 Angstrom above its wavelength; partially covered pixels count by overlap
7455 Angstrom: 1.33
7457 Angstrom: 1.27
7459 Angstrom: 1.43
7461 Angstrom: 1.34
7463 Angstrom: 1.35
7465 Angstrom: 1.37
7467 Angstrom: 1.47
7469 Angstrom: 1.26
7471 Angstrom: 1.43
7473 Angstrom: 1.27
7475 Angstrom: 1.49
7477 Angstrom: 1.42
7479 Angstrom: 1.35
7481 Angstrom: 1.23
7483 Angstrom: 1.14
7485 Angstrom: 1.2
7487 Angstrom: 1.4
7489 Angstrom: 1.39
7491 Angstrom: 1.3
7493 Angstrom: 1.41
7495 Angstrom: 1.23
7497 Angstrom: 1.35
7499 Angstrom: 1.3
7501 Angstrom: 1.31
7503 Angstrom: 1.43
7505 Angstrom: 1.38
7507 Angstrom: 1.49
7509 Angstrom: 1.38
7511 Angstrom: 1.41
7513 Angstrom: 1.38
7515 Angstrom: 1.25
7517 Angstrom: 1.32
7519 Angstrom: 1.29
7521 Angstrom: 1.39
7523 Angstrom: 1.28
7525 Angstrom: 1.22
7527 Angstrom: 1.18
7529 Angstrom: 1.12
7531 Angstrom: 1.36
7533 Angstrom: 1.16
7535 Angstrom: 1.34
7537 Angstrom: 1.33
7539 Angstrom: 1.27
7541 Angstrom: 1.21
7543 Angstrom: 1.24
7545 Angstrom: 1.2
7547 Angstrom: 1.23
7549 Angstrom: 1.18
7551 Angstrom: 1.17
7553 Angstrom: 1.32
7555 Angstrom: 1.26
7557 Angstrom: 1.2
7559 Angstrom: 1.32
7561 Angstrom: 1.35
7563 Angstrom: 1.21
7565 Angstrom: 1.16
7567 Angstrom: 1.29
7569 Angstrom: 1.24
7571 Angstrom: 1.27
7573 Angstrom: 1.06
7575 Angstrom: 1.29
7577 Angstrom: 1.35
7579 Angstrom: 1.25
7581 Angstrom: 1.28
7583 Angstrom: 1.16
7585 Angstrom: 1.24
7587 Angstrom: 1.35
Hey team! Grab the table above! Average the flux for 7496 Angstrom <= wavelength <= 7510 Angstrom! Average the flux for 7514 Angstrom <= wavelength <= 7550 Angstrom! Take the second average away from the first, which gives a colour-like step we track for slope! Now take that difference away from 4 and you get 3.88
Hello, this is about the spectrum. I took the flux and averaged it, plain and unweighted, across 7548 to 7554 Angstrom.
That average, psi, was 1.223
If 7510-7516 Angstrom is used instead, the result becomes 1.347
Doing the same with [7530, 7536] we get 1.287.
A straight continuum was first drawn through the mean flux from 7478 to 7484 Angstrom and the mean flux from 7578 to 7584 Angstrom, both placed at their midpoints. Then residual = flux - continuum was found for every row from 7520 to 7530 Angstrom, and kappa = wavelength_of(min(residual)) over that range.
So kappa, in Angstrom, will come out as 7529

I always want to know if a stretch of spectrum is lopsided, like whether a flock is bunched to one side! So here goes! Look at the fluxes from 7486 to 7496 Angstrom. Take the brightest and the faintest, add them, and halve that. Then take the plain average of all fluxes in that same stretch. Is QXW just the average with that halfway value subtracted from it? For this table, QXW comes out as 0.026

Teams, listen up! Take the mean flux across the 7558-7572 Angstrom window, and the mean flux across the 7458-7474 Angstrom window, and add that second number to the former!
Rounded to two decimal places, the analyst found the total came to 2.63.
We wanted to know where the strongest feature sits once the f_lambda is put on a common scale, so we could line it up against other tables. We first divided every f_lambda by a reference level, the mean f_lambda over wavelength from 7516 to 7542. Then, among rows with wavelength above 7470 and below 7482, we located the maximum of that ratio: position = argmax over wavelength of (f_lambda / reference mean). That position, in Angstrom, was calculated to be 7475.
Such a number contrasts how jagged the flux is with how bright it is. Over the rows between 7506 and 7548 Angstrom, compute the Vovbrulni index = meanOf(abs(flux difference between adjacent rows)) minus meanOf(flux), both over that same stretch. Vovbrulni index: -1.21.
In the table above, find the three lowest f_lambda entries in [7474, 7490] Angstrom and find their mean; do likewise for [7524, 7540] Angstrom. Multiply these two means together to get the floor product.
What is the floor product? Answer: 1.37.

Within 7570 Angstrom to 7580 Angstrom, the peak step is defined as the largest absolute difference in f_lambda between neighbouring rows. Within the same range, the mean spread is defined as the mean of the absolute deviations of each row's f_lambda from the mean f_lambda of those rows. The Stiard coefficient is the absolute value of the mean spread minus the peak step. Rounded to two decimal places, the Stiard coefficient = 0.16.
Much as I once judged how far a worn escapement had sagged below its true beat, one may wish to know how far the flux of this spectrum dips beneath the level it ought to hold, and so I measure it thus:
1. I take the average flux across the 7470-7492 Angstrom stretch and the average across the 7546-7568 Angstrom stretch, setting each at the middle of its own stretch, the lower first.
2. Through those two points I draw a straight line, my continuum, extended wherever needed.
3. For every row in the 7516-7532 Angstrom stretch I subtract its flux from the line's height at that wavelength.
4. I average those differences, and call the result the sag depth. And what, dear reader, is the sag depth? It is 0.01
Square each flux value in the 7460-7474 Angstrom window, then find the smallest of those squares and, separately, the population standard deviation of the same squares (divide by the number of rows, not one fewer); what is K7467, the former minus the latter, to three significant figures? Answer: 1.39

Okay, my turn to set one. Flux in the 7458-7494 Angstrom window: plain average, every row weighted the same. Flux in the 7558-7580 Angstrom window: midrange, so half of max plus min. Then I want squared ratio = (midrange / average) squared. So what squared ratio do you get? 0.80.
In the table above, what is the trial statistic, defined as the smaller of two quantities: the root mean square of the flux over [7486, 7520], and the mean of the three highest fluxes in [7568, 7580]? 1.30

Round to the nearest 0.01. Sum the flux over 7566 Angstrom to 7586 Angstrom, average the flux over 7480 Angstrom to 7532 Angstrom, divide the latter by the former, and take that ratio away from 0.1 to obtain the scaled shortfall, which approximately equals -0.01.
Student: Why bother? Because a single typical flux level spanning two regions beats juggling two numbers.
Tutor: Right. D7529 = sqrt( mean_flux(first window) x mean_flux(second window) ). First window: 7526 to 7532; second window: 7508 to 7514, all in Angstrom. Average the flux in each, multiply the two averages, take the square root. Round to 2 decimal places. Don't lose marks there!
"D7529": 1.30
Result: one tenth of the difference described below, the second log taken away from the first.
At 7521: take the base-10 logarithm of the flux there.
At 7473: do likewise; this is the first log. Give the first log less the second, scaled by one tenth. -0.0039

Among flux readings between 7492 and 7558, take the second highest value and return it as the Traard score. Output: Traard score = 1.43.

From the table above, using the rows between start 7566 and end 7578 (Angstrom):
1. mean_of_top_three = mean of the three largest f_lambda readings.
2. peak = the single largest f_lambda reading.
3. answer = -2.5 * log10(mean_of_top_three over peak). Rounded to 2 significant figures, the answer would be 0.033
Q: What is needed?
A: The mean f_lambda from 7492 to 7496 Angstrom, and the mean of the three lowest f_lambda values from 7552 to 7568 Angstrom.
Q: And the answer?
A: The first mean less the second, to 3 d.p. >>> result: 0.130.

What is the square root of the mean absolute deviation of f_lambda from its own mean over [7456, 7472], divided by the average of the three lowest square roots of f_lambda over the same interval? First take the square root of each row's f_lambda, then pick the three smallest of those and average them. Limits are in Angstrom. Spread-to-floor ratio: 0.22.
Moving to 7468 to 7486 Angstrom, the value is 0.29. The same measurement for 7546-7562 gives 0.22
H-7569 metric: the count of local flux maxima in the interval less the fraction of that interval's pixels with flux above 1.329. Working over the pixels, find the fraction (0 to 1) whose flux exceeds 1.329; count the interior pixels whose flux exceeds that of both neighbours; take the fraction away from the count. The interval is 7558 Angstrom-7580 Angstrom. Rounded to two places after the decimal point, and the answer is 3.82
